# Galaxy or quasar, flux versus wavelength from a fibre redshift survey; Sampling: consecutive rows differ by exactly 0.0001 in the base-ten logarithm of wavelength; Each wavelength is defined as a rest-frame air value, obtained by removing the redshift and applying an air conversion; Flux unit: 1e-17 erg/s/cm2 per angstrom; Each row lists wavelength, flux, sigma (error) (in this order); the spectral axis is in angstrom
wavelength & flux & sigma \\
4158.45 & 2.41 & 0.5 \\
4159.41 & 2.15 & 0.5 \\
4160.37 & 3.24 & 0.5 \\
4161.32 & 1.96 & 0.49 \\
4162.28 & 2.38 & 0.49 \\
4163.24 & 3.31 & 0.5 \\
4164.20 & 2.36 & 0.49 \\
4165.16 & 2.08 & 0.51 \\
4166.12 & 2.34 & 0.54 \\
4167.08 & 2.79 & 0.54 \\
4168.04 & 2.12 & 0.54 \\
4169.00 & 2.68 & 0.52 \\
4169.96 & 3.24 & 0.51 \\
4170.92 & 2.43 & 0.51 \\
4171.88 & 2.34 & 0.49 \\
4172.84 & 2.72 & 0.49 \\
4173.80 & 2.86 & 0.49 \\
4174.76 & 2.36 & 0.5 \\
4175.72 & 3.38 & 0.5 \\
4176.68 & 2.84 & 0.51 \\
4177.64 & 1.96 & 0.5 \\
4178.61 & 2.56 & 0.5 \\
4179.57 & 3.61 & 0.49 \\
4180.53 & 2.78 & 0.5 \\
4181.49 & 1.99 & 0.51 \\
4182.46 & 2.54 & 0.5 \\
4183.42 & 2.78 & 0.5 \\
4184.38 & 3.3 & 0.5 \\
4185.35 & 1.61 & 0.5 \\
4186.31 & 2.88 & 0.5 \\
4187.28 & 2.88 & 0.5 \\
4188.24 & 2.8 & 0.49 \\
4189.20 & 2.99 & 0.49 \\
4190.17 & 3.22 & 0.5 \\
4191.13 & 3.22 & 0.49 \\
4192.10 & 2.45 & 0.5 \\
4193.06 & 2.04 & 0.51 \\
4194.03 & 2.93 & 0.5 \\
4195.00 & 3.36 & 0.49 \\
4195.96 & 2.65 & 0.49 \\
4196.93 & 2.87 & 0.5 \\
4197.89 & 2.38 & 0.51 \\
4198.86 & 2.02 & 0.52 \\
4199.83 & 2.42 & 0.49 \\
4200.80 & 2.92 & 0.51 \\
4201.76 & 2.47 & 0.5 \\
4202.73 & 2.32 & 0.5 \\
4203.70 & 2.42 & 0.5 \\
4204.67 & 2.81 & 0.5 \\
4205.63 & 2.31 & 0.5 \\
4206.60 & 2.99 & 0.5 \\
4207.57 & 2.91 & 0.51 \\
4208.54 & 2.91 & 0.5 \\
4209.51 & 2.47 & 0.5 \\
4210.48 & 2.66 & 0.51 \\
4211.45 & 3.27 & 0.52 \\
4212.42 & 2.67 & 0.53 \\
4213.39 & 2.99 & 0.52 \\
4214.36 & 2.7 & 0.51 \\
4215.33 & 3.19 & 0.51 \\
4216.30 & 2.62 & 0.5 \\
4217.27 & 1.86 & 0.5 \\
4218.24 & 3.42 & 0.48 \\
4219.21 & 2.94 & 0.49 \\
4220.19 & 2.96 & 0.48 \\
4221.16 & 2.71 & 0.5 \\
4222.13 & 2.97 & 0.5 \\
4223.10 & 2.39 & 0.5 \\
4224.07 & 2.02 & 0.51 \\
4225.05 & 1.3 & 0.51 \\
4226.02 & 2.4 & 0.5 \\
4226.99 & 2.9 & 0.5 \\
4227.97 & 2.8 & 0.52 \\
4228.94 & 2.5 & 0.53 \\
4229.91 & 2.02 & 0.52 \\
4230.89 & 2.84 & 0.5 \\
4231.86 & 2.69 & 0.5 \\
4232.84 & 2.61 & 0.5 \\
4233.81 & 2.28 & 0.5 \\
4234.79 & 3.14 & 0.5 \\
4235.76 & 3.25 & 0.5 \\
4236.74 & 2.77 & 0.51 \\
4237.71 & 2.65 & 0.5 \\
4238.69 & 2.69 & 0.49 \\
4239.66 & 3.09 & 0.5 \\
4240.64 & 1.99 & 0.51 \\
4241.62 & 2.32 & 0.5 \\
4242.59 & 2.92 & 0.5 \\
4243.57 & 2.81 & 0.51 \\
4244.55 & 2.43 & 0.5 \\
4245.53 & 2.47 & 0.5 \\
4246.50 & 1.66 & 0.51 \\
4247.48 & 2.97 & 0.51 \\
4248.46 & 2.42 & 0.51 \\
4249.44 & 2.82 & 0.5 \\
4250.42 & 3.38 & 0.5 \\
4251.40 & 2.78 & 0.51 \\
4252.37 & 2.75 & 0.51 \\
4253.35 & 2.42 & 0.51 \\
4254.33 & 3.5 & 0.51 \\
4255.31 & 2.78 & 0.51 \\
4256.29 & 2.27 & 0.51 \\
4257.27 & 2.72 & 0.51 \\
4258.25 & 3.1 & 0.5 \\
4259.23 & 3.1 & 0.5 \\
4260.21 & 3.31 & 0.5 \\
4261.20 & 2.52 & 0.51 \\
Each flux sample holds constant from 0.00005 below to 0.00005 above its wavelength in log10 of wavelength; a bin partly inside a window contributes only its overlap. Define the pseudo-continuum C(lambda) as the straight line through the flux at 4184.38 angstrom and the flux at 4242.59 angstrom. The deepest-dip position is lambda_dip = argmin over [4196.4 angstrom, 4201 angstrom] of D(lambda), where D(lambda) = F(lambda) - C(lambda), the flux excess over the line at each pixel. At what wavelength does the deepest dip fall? 4198.86 angstrom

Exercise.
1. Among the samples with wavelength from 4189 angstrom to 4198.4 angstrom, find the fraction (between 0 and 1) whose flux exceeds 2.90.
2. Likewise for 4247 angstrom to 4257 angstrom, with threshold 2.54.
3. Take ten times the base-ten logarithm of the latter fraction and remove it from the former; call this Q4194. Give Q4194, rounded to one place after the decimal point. 2.0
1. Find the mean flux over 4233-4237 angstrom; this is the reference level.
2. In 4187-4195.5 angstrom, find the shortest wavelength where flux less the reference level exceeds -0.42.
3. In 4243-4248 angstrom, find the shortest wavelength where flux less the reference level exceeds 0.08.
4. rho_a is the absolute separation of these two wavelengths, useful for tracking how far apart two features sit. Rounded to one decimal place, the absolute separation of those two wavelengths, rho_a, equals 60.2 angstrom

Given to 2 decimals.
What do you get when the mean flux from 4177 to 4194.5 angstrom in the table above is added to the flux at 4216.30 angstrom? 5.32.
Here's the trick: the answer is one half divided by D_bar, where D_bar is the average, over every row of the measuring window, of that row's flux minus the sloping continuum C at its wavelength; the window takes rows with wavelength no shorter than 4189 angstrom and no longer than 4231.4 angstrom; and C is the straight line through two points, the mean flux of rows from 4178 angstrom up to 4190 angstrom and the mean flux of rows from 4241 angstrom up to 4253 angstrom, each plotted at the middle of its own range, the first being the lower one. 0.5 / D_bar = -17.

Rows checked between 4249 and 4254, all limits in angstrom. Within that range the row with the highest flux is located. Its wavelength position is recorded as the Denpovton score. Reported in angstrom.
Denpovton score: 4250.42 angstrom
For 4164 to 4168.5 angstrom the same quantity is 4167.08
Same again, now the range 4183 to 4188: 4184.38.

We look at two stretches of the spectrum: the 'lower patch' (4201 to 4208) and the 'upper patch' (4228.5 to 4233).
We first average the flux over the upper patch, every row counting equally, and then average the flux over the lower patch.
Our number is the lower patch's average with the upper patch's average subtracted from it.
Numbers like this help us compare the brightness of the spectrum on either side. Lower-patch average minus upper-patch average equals 0.1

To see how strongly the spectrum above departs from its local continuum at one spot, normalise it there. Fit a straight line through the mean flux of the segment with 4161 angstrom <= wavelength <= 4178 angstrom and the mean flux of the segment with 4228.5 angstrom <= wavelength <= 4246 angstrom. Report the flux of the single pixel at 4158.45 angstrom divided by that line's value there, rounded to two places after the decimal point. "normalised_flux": 0.94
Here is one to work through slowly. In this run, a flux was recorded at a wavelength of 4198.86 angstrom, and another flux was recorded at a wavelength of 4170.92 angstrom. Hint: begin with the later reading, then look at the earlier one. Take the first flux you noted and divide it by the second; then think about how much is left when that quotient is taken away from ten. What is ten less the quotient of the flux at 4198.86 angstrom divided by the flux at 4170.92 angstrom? 9.17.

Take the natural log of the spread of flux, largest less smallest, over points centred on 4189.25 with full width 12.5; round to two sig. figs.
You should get 0.56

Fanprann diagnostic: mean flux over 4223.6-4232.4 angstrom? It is 2.39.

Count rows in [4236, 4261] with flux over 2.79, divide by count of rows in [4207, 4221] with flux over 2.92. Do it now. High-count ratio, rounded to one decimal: 1.7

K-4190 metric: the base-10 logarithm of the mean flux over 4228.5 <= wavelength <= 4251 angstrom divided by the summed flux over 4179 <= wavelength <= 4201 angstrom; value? -1.375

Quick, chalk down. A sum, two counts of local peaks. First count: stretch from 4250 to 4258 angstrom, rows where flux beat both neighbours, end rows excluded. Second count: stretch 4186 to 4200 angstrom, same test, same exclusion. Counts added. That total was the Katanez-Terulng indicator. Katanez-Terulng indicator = 3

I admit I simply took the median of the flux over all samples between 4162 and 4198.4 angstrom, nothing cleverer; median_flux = 2.75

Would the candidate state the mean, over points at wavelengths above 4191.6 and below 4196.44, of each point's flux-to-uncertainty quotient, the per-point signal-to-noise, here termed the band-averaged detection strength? 5.4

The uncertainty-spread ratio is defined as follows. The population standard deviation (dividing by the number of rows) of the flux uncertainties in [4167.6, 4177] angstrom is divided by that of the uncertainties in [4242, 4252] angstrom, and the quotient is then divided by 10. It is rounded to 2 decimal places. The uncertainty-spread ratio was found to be 0.30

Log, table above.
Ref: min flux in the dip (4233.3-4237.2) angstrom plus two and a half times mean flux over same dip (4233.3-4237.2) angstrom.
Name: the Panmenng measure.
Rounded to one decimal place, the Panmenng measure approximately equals 9.4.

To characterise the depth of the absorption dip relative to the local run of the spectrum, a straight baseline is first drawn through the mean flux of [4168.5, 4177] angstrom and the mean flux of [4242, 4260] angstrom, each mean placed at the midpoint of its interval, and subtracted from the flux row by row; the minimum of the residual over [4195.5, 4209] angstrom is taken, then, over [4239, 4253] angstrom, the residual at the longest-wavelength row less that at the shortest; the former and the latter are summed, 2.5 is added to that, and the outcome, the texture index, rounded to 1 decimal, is 1.4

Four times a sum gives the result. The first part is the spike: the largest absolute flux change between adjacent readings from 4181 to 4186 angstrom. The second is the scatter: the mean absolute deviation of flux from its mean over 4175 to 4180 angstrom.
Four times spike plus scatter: 8.8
